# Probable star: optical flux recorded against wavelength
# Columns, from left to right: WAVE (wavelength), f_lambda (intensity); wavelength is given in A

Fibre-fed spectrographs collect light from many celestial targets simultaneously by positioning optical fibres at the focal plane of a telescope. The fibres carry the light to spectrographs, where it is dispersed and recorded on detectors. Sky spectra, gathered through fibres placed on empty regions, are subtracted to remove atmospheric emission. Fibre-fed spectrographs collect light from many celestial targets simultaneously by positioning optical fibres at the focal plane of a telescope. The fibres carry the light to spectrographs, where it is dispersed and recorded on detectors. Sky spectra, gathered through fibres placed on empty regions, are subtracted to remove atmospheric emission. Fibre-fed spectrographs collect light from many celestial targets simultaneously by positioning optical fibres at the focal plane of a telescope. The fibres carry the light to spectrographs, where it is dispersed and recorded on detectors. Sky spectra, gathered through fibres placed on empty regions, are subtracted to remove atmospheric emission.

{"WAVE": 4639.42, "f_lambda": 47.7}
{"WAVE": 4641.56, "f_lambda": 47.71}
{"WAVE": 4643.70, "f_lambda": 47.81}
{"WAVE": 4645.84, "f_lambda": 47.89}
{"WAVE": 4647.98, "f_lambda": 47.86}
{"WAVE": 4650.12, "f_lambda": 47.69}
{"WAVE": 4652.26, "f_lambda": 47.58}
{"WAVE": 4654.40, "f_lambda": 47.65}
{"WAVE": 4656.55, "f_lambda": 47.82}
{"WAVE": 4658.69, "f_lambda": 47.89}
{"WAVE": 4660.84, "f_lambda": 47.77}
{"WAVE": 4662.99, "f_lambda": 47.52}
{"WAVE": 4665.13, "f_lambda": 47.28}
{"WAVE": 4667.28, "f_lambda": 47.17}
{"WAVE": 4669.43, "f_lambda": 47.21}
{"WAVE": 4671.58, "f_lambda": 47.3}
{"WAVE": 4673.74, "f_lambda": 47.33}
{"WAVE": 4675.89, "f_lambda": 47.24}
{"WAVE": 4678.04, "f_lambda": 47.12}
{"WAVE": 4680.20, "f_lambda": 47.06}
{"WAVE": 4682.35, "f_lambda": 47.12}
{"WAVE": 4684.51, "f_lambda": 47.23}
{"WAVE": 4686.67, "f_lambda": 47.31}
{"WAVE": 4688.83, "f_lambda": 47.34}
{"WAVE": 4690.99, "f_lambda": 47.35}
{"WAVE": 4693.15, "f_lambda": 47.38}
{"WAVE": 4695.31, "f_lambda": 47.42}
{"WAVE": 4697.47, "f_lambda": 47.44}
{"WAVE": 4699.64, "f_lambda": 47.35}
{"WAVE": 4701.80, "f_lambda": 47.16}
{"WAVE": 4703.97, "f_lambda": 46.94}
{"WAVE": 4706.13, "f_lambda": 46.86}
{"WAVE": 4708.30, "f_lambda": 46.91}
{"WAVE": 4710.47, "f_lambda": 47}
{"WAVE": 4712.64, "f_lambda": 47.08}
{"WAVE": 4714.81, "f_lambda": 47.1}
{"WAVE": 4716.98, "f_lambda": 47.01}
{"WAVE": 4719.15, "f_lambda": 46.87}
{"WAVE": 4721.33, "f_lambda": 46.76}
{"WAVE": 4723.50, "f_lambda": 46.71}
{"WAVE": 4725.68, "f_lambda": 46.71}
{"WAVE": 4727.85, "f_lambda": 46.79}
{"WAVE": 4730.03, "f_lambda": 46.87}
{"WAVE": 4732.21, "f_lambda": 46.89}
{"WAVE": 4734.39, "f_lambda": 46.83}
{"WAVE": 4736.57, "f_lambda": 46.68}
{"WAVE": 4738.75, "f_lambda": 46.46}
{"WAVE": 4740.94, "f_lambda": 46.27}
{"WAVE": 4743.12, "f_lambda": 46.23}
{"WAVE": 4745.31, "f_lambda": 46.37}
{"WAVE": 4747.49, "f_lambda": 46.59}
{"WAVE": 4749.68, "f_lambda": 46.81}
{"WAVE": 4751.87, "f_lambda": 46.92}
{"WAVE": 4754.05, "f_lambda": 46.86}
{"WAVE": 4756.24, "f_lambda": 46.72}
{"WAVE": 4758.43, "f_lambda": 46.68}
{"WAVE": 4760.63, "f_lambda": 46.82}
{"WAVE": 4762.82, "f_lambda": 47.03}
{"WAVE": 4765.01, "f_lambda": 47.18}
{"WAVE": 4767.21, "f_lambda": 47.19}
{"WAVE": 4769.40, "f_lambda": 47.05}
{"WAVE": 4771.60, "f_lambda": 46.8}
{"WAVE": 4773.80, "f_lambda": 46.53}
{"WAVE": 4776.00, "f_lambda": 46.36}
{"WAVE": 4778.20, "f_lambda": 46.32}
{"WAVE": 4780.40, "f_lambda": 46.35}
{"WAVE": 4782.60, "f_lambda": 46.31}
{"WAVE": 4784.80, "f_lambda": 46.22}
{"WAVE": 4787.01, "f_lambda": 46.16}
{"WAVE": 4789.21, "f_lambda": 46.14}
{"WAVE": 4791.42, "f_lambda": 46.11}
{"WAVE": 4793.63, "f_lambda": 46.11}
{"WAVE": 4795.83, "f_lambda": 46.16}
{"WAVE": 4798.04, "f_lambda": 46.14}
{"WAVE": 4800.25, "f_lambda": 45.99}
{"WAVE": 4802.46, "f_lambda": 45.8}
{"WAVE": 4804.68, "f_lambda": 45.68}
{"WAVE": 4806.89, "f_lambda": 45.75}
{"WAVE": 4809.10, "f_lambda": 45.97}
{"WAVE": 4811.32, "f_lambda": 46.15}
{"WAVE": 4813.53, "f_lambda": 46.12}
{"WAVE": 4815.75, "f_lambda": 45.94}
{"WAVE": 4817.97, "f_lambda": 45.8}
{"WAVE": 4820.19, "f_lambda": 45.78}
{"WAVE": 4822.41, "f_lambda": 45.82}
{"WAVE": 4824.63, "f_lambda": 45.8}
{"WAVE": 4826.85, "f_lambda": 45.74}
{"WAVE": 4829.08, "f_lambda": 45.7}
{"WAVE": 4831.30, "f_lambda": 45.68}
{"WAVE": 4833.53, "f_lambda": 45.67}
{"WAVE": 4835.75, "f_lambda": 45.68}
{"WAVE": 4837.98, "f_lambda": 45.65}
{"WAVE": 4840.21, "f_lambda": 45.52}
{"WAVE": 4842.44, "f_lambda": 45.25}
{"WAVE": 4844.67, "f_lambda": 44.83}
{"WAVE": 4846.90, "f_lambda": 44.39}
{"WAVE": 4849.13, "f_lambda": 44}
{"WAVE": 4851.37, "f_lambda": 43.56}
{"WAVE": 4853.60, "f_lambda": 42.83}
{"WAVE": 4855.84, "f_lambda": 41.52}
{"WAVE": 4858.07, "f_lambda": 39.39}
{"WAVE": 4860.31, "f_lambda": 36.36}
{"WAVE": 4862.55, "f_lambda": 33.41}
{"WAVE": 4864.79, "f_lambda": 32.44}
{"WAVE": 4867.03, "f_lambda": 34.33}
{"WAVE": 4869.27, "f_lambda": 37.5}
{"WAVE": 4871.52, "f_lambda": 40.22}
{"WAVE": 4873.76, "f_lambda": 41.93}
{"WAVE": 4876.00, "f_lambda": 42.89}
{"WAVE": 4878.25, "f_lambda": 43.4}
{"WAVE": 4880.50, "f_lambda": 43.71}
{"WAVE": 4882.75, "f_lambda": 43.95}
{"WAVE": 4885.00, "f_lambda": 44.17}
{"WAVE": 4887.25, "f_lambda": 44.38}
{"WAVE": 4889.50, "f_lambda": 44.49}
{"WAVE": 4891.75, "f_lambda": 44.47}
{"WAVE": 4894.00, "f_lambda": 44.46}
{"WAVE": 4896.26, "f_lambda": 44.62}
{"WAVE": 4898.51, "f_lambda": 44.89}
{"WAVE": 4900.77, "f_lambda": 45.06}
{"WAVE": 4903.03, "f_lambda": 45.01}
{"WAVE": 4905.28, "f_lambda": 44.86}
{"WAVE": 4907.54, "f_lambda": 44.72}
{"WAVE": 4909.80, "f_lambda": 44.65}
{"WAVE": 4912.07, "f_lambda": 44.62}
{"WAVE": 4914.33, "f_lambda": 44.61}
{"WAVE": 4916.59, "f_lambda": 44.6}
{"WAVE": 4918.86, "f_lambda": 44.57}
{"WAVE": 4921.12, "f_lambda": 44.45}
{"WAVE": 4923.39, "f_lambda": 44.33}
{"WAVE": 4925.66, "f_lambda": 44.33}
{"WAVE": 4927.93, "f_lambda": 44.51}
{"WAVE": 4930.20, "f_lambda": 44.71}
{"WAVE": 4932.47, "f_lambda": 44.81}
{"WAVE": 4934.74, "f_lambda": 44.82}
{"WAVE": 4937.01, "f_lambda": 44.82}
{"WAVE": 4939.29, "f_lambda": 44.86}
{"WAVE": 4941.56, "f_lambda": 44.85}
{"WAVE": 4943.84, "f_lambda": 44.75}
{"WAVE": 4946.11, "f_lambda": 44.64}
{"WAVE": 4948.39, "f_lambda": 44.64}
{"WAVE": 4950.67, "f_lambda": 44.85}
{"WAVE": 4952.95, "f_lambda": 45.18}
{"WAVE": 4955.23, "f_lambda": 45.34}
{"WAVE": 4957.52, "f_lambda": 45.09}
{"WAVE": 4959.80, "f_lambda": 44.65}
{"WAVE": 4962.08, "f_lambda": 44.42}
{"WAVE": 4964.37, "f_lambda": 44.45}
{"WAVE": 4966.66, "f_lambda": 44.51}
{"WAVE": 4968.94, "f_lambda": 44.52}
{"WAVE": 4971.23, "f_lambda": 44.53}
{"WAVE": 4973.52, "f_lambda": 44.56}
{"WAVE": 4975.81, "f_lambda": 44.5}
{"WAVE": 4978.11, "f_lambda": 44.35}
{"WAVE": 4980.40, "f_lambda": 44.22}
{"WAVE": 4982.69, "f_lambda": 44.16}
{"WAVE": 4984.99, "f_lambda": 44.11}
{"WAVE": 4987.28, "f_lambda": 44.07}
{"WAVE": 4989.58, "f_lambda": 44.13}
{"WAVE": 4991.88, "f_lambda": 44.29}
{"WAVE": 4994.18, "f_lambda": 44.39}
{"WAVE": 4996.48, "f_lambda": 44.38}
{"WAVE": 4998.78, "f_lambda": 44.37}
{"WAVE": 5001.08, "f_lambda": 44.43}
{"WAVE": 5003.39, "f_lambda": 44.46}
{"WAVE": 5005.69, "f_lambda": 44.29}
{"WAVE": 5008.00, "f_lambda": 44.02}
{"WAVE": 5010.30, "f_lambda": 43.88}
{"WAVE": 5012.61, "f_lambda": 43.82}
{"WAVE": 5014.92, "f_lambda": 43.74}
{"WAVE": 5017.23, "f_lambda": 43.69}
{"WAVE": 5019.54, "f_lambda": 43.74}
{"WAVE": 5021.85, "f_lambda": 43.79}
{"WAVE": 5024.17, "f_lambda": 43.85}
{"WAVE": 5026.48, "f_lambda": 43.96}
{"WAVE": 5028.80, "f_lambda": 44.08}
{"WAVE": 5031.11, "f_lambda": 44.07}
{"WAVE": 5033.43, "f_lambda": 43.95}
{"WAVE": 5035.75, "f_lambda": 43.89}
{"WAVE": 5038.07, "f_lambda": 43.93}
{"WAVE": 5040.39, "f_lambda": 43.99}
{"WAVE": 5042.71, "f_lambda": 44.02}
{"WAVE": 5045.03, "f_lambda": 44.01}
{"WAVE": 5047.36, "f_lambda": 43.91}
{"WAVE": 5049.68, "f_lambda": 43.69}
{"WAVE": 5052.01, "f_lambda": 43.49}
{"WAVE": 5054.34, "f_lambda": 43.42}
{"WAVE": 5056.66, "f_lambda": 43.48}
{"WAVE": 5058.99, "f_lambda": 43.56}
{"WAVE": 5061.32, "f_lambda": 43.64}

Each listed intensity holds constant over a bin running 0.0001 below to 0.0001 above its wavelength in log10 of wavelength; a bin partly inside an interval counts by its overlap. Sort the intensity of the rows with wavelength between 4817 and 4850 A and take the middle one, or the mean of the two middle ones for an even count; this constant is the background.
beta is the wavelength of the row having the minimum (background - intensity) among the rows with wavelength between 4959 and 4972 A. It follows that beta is 4959.80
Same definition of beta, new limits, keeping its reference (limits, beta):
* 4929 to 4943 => 4939.29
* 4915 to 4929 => 4916.59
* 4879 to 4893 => 4889.50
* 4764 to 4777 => 4767.21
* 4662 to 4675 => 4662.99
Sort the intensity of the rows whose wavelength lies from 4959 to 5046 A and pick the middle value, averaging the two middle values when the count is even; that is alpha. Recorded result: 44.1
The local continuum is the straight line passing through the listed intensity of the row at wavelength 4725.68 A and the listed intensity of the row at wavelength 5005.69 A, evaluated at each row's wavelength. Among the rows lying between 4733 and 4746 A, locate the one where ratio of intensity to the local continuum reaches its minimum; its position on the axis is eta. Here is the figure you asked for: 4743.12 A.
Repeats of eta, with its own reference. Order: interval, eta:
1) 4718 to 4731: 4723.50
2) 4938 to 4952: 4946.11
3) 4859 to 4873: 4864.79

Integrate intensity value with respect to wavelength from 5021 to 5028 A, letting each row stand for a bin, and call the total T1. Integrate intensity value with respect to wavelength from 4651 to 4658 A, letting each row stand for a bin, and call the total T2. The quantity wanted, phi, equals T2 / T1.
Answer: 1.09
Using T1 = 307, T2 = 334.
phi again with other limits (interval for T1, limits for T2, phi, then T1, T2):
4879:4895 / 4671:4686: 1.00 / 707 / 708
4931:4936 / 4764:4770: 1.26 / 224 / 283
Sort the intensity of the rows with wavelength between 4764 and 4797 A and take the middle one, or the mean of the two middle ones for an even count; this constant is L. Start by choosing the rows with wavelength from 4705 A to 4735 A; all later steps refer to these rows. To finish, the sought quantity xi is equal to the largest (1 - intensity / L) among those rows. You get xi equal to -0.01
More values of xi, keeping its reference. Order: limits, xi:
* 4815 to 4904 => 0.30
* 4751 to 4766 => -0.01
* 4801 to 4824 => 0.01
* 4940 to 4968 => 0.04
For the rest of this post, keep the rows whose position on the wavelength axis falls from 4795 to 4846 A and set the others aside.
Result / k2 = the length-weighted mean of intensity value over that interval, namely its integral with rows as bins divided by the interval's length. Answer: 45.8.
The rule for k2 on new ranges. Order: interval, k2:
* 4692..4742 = 46.9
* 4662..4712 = 47.2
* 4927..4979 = 44.7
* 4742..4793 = 46.6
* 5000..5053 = 43.9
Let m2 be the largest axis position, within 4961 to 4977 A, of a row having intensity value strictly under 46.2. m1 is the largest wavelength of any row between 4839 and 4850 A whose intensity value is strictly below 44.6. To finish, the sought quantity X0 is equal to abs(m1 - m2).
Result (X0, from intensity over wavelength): 126.7 A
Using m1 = 4849.13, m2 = 4975.81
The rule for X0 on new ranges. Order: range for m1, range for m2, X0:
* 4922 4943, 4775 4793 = 136.5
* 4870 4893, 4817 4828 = 64.9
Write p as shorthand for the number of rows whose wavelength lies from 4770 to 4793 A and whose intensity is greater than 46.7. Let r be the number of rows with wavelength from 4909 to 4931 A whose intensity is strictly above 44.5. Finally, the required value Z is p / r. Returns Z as 0.1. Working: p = 1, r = 7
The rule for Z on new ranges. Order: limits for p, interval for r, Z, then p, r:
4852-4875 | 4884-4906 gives 0.0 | 0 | 5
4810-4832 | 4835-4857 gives 0.0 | 0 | 5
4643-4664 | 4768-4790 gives 1.0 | 10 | 10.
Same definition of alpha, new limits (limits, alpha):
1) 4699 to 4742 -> 46.9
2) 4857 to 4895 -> 42.9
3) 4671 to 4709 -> 47.3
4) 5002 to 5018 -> 43.9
